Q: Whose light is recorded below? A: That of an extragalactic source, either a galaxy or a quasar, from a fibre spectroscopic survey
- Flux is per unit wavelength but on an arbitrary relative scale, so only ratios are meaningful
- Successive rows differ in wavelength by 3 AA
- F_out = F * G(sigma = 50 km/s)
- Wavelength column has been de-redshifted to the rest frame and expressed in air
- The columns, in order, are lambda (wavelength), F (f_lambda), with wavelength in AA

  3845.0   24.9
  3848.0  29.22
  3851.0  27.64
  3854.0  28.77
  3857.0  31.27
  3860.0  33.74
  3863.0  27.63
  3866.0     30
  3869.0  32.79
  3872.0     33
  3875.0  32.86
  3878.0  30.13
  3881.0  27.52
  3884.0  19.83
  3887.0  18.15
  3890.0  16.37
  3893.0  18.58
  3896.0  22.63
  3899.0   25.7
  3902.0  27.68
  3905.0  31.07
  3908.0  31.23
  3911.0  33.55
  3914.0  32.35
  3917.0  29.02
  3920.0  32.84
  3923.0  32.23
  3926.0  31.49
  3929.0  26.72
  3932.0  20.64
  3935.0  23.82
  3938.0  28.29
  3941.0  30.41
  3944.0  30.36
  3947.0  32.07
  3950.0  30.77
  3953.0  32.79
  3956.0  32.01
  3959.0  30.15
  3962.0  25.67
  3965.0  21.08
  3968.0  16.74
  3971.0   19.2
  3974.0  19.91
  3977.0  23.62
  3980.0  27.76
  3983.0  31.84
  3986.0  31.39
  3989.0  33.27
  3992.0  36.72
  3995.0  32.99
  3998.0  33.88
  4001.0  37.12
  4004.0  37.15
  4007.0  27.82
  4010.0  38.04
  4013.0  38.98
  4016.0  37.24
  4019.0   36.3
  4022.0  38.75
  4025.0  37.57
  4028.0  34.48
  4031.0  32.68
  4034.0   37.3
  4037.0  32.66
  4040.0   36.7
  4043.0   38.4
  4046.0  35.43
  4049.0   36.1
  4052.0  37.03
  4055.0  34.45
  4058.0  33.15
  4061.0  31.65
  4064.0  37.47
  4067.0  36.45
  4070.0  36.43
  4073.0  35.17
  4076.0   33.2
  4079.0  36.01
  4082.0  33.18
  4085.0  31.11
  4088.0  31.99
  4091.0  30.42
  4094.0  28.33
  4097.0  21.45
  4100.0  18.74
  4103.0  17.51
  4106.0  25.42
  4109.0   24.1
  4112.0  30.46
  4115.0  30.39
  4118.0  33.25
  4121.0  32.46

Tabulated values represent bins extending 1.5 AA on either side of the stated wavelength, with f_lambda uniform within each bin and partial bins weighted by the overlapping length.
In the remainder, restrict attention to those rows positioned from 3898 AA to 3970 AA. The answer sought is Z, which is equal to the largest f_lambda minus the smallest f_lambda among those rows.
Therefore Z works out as 16.8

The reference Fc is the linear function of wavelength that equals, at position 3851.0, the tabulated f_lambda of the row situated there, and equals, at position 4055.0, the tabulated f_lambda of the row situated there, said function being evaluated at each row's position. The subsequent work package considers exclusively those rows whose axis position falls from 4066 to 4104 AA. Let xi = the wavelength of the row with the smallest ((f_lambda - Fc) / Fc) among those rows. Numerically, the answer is 4103.0 AA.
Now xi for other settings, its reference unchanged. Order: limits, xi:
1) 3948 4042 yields 3968.0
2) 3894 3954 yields 3932.0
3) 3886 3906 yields 3890.0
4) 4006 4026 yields 4007.0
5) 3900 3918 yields 3902.0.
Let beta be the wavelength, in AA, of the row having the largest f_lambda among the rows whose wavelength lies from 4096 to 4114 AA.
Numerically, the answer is 4112.0 AA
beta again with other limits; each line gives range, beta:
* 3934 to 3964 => 3953.0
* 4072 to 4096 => 4079.0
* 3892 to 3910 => 3908.0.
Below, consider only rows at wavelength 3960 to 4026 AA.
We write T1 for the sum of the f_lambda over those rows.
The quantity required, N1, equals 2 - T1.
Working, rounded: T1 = 683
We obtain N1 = -681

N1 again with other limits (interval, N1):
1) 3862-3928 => -615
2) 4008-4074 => -790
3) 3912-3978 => -600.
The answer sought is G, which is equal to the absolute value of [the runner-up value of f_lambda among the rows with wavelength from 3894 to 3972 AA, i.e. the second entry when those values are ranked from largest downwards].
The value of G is 32.8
